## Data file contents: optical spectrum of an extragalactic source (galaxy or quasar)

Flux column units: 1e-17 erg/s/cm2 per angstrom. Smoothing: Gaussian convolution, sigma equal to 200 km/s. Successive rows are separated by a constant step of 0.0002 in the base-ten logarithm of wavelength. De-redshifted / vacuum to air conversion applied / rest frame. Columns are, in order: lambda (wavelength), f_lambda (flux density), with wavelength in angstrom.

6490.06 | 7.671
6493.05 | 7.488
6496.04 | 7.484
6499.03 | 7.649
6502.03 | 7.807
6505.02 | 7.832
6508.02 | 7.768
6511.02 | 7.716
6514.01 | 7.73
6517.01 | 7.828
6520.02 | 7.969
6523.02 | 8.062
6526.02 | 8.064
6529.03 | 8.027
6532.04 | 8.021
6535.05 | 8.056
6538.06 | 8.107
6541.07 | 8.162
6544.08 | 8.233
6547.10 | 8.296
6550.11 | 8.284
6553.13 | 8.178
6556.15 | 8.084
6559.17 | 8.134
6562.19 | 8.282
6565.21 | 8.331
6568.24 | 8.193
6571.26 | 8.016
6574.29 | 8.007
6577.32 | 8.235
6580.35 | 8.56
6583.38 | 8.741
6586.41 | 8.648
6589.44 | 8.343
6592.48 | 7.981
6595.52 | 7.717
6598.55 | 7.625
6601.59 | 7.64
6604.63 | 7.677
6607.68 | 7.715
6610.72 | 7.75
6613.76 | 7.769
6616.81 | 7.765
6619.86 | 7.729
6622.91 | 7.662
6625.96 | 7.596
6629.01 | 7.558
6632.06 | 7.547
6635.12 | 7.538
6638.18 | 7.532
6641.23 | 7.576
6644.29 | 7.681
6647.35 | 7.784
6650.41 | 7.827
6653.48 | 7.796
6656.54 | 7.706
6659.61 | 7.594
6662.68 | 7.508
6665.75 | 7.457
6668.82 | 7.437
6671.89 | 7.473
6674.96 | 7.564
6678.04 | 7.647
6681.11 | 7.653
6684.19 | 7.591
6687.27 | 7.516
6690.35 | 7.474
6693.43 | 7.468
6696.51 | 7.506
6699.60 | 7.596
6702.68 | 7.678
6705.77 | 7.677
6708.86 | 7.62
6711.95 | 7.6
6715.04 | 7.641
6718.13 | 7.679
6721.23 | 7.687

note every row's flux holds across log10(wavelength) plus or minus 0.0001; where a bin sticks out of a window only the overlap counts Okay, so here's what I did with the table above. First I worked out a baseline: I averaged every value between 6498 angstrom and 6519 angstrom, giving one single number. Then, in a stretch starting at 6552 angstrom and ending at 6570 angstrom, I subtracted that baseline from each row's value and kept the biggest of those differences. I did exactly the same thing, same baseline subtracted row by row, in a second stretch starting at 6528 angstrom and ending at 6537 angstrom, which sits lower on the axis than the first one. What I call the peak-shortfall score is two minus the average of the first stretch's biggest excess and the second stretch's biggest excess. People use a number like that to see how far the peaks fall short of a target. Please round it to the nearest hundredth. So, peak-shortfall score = 1.57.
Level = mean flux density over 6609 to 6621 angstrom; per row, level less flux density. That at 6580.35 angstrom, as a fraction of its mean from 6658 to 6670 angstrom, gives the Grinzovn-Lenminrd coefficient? -3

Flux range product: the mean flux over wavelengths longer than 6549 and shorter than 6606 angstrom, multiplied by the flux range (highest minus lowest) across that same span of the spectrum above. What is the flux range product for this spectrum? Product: 9.1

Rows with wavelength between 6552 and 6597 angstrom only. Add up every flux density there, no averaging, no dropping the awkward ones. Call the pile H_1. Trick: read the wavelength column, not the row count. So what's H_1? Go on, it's 123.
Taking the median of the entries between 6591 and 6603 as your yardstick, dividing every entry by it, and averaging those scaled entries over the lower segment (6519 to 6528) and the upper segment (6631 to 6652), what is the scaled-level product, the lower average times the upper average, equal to 1.04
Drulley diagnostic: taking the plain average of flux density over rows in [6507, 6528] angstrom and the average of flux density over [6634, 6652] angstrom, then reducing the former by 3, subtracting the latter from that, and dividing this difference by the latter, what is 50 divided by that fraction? -138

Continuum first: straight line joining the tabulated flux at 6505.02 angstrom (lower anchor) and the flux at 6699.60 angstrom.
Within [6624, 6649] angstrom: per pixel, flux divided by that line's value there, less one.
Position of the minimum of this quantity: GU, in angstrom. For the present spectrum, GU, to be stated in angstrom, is 6638.18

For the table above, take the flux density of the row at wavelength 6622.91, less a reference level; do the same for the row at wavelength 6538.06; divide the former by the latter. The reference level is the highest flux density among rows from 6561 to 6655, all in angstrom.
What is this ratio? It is 1.70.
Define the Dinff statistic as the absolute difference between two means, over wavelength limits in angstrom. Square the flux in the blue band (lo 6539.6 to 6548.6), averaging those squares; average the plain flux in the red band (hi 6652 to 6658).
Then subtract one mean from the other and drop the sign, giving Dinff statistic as 60.0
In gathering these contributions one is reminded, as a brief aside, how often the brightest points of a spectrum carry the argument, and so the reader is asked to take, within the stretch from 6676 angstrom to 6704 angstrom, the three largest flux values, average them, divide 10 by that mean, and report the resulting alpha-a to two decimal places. 1.31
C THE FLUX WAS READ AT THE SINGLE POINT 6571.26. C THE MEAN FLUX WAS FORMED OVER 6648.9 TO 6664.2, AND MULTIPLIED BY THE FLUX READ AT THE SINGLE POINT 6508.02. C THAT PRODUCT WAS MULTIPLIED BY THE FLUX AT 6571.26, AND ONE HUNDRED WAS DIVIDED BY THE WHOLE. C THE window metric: 0.209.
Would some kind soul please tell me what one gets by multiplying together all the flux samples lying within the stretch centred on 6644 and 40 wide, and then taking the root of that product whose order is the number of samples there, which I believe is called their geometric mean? 7.63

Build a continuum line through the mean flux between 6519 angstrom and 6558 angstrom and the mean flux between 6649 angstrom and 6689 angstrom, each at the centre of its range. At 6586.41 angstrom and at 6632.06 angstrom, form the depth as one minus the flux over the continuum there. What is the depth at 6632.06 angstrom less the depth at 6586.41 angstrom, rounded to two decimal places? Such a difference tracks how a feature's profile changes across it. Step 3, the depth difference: 0.12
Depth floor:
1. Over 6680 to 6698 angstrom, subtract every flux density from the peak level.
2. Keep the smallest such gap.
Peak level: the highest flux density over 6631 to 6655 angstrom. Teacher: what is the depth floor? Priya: 0.2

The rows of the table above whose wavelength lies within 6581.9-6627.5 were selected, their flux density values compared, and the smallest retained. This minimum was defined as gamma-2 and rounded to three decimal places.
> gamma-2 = 7.596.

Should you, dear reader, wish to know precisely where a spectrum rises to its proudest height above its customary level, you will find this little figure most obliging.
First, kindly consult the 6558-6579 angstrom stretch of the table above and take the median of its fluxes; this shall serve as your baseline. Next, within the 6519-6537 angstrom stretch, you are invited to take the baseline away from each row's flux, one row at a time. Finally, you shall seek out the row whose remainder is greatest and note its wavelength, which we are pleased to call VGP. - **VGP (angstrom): 6526.02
